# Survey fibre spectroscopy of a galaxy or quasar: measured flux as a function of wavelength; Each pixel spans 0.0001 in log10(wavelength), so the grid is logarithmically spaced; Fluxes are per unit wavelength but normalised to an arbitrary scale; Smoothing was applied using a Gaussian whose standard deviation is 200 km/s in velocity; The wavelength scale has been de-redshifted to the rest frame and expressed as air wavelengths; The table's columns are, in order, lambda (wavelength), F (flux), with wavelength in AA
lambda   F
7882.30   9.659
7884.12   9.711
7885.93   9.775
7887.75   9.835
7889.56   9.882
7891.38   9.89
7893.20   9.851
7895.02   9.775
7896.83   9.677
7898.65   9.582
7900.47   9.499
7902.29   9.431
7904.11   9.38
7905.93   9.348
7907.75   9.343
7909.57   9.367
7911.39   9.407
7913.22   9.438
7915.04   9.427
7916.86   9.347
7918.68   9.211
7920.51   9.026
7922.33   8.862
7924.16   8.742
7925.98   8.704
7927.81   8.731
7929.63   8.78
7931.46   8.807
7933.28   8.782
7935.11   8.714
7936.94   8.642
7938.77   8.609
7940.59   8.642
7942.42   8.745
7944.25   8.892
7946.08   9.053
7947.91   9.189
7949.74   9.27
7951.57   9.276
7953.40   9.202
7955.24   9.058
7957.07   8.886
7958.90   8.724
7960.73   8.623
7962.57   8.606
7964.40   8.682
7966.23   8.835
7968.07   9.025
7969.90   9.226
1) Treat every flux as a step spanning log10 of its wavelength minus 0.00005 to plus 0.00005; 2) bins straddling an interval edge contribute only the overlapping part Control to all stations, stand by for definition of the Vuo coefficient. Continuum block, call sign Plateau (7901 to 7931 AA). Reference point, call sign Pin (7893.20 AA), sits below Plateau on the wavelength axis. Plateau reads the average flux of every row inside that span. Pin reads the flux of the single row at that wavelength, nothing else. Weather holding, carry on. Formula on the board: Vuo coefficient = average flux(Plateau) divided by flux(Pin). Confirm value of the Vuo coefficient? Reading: 0.930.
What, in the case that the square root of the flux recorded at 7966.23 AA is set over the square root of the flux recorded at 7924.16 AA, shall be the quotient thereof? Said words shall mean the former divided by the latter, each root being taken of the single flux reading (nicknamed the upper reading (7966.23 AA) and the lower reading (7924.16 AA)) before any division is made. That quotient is 1.005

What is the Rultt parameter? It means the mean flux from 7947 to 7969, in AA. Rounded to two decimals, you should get 8.95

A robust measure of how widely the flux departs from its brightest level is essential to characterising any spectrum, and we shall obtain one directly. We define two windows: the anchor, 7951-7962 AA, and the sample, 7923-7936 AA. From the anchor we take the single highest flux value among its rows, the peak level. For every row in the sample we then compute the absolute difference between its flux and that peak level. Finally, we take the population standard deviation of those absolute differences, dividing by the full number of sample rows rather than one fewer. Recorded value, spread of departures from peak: 0.04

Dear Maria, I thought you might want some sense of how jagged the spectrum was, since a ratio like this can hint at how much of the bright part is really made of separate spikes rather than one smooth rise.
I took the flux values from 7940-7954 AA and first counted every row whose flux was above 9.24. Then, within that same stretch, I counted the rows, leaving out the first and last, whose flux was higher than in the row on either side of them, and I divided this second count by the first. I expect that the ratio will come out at 0.5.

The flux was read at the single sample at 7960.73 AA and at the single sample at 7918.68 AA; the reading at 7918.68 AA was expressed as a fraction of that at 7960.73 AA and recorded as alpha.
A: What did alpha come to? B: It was 1.07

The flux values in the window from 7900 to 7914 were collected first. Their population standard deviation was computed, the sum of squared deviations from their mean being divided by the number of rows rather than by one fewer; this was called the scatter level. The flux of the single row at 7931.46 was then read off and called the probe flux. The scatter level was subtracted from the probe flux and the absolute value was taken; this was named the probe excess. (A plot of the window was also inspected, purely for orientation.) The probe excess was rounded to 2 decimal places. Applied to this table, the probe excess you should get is 8.76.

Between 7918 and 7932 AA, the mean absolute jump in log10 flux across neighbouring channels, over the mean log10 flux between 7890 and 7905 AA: 0.0043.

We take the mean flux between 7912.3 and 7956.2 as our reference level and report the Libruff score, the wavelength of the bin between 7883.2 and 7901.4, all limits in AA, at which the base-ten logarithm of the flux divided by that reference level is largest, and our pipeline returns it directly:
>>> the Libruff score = 7891.38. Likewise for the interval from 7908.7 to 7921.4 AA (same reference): 7913.22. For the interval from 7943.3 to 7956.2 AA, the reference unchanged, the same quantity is 7951.57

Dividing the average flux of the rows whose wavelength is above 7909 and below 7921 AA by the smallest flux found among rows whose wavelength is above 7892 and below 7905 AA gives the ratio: 0.99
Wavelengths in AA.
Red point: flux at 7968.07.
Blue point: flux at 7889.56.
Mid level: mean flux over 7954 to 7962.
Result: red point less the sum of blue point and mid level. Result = -9.7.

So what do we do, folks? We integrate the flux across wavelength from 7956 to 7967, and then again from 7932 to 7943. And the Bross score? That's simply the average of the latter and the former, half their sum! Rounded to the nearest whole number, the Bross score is 96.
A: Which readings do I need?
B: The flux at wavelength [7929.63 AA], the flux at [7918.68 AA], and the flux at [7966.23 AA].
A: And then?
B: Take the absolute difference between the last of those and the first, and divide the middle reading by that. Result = 167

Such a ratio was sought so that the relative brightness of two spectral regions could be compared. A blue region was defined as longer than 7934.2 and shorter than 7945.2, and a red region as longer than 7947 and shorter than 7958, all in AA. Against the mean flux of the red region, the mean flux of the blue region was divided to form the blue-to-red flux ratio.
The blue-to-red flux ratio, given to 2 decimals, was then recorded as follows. 0.95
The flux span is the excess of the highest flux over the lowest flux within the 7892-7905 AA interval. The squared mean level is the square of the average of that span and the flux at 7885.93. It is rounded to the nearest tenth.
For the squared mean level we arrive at 26.2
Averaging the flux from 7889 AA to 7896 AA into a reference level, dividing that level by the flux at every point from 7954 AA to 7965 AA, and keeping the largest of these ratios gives 1.14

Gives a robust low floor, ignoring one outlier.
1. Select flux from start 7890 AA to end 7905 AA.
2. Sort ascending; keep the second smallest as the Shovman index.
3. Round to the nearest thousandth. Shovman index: 9.431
